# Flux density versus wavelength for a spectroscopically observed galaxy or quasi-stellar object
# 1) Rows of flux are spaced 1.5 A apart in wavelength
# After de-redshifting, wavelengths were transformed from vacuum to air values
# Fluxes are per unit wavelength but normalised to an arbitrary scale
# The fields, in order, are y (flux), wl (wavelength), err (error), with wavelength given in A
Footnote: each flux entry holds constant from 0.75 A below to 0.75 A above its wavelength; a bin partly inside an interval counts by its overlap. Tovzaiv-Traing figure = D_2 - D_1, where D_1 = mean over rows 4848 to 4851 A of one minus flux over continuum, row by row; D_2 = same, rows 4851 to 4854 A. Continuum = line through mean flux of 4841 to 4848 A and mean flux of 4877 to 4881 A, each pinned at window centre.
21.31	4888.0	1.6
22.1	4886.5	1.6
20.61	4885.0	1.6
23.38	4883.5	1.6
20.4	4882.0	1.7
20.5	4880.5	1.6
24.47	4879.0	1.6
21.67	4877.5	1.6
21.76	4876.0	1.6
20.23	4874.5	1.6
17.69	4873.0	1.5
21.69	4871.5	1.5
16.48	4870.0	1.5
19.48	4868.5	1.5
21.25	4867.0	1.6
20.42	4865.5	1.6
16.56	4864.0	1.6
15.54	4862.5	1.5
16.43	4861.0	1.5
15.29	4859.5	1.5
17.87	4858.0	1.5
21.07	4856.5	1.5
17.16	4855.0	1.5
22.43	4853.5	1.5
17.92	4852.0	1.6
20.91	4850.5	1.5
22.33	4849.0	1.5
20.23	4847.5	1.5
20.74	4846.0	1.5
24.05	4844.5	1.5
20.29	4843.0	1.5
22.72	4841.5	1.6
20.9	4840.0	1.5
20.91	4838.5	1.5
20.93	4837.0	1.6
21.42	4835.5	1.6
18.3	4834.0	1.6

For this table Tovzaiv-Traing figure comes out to 0.07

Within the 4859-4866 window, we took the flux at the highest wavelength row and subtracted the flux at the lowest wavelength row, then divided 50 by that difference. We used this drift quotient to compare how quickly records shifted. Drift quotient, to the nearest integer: 10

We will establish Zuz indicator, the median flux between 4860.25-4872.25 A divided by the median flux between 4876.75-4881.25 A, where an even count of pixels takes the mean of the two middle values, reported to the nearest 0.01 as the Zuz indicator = 0.83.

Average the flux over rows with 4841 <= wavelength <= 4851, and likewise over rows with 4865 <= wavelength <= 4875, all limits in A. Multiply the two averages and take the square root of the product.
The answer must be 20.6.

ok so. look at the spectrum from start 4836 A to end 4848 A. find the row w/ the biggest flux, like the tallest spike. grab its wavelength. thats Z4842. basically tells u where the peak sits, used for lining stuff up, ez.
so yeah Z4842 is 4844.5 A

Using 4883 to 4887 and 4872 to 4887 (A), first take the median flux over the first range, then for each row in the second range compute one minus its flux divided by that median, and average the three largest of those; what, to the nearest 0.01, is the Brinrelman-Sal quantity 0.12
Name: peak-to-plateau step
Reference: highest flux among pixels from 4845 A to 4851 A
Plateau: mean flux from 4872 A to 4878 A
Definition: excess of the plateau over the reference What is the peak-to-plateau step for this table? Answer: -2.0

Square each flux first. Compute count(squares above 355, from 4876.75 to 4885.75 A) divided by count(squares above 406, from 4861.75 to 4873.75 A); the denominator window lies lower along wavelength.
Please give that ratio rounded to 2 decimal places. 2.00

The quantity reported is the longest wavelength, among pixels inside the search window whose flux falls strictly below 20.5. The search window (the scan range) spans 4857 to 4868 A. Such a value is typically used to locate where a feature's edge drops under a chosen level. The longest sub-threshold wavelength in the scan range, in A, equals 4865.5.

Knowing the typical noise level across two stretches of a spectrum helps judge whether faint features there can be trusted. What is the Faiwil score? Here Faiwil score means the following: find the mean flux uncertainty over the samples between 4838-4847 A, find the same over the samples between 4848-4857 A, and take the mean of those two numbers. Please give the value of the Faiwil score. 1.517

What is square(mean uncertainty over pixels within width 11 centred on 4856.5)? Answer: 2.29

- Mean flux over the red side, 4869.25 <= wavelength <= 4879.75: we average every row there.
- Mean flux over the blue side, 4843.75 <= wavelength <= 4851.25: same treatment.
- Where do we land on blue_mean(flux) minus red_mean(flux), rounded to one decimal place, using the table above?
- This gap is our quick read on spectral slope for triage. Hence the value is 1.1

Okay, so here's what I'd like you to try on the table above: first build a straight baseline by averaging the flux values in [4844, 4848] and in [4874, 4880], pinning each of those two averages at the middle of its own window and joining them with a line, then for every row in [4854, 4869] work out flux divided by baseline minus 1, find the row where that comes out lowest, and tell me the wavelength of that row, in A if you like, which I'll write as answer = 4859.5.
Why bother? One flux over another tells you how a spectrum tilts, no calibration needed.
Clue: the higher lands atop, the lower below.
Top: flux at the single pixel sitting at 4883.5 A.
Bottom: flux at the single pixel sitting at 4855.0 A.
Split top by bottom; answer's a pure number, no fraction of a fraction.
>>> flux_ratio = 1.36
